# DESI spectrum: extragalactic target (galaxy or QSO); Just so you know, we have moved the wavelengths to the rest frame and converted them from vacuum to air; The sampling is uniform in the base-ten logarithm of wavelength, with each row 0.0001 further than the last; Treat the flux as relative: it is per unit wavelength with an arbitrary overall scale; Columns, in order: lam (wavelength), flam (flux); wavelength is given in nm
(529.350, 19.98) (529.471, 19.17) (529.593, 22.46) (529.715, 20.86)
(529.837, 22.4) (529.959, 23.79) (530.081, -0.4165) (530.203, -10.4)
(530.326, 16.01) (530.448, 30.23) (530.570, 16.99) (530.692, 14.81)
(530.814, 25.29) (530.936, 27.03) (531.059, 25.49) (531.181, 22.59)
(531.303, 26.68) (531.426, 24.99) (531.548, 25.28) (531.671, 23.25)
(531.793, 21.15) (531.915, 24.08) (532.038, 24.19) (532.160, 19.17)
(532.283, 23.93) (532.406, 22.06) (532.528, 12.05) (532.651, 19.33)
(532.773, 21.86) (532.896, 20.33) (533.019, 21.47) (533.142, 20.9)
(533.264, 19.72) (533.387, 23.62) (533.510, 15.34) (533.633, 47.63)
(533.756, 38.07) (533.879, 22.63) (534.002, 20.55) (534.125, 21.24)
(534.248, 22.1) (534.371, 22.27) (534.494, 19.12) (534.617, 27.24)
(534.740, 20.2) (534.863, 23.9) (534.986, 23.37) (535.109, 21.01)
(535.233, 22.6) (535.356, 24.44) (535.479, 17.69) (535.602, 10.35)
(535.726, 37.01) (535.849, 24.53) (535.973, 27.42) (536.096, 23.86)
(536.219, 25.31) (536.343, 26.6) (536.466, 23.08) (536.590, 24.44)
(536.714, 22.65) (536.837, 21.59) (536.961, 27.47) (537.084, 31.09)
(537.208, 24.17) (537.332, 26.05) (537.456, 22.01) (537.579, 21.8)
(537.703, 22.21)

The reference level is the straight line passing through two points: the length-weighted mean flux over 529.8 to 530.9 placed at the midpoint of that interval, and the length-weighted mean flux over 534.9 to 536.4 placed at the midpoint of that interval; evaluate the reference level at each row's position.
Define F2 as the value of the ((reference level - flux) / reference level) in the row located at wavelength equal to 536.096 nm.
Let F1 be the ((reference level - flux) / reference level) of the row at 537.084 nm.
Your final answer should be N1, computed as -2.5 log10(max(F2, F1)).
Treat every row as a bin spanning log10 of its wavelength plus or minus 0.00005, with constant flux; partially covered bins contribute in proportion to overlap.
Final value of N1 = 4.2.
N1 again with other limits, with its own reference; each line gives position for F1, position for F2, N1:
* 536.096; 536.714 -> 2.4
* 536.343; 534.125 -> 5.9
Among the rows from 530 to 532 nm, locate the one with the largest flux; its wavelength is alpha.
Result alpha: 530.448 nm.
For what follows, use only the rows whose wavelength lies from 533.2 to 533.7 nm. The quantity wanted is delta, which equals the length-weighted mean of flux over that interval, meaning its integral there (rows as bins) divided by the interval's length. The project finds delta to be 26.7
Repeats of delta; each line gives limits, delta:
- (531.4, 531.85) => 23.6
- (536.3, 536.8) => 24.0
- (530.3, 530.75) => 19.8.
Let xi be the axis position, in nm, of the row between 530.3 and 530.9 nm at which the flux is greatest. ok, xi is 530.448 nm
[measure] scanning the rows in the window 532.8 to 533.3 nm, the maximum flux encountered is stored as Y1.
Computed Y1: 21.47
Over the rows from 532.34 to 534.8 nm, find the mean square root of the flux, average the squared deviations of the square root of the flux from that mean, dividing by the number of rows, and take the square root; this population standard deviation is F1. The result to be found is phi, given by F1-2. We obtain -1.3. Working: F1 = 0.70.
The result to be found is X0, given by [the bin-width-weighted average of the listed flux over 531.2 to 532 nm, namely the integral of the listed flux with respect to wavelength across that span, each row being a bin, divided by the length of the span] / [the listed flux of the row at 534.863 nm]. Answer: 1.01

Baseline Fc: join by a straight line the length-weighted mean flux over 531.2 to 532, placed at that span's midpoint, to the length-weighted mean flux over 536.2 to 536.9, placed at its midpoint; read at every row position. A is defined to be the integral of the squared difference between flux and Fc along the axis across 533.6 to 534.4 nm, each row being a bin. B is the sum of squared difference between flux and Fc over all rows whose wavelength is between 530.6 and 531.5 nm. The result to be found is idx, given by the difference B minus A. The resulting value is 28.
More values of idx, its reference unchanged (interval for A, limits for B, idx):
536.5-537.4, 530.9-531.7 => 12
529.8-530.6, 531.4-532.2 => -202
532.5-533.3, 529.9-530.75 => 2029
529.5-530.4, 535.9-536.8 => -208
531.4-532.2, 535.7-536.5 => 191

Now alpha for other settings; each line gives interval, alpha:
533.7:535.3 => 533.756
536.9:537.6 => 537.084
